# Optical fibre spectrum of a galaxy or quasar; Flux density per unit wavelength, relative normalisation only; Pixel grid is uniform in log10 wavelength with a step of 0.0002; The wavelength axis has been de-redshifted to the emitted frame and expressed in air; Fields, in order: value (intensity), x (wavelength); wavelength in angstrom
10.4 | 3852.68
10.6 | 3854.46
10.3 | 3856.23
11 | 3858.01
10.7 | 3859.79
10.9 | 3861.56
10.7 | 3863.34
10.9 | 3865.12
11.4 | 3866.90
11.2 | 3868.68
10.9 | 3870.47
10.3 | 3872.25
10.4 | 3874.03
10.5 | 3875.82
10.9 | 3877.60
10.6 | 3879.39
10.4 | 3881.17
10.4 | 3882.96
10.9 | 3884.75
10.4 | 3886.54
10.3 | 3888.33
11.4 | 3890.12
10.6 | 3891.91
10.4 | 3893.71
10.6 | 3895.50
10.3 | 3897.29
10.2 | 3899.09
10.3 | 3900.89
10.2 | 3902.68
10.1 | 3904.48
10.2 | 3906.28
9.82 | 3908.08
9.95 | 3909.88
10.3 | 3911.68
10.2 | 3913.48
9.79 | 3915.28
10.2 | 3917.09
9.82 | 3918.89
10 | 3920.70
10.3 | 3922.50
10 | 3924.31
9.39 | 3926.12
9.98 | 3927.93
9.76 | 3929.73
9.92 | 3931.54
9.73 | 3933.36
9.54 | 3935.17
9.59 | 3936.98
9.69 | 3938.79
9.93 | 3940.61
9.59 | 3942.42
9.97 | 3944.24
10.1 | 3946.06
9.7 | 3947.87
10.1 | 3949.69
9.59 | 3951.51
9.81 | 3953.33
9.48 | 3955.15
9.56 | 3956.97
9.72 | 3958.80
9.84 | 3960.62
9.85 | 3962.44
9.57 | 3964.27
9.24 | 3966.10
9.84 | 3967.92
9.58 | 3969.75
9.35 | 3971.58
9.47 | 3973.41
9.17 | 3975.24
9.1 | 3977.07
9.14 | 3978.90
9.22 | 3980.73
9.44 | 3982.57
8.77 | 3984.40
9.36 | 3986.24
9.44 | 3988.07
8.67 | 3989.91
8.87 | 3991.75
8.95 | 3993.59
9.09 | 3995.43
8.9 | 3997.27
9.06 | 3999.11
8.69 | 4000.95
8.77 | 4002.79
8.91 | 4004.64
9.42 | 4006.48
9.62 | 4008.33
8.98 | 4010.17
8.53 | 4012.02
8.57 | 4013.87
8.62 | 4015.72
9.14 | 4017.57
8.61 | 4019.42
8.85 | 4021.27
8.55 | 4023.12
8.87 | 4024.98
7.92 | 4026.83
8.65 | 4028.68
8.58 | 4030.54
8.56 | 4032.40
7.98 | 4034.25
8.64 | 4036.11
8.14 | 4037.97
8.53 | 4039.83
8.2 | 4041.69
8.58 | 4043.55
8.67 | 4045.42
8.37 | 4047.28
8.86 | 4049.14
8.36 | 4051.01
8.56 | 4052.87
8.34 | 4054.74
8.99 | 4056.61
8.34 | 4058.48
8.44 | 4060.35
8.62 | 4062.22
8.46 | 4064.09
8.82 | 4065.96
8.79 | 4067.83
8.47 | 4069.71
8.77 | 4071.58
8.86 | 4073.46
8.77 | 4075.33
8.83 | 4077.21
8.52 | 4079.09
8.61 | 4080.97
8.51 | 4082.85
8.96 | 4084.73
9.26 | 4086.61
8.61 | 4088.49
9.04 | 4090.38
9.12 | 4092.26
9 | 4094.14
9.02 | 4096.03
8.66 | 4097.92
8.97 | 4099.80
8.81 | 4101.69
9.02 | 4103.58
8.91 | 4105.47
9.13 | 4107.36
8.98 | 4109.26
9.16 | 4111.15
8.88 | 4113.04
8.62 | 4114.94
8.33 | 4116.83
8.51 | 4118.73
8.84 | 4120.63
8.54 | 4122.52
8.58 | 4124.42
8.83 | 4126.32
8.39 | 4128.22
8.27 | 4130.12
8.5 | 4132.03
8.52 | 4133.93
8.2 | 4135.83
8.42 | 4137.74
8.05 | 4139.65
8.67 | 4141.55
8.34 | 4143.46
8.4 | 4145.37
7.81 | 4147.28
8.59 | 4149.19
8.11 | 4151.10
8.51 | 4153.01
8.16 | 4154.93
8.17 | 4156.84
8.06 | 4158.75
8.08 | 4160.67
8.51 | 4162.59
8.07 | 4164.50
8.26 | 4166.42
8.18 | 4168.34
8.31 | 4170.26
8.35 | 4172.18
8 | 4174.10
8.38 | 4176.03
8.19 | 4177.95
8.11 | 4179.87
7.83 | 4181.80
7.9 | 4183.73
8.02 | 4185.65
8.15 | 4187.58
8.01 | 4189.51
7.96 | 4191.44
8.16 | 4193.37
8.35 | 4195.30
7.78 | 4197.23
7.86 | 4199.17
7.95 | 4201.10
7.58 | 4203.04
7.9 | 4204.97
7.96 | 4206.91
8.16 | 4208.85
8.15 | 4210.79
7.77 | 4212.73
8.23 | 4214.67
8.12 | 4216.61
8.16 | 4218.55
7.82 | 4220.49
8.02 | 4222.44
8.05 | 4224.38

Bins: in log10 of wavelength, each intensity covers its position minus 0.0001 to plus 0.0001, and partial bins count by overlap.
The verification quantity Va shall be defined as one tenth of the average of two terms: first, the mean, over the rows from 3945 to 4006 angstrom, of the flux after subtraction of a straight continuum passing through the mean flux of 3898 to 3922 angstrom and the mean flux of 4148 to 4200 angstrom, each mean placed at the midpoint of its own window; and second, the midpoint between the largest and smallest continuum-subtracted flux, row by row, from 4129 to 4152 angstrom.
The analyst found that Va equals -0.019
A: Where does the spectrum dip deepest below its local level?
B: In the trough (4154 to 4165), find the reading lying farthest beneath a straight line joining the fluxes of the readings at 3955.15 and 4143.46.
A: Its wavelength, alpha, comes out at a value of 4158.75 angstrom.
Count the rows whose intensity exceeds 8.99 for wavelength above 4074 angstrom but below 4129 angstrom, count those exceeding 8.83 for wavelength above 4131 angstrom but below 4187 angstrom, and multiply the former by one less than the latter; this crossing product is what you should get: -8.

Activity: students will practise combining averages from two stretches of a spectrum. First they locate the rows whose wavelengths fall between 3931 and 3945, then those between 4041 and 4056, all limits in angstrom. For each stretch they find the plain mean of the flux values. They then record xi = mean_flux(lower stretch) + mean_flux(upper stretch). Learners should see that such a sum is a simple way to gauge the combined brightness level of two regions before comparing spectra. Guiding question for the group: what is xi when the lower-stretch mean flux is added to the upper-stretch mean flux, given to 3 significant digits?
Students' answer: 18.2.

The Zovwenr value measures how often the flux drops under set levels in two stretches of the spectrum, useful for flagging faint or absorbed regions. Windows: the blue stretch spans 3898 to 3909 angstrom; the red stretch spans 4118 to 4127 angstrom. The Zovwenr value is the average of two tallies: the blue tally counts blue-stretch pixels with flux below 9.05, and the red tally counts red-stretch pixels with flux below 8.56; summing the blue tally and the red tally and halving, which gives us 1.0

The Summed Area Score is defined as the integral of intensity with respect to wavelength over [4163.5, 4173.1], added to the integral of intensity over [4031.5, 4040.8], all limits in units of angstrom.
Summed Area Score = 157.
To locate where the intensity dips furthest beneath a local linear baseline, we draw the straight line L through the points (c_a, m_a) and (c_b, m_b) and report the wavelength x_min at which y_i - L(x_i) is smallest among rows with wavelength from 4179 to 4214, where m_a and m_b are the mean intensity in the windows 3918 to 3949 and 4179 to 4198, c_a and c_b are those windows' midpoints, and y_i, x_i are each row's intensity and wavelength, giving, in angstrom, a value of 4203.04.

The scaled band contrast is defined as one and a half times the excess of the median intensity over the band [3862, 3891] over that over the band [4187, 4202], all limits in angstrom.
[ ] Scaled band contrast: 4.0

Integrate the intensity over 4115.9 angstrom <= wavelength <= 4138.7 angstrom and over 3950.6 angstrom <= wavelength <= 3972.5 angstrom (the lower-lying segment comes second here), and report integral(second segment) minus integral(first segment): 17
